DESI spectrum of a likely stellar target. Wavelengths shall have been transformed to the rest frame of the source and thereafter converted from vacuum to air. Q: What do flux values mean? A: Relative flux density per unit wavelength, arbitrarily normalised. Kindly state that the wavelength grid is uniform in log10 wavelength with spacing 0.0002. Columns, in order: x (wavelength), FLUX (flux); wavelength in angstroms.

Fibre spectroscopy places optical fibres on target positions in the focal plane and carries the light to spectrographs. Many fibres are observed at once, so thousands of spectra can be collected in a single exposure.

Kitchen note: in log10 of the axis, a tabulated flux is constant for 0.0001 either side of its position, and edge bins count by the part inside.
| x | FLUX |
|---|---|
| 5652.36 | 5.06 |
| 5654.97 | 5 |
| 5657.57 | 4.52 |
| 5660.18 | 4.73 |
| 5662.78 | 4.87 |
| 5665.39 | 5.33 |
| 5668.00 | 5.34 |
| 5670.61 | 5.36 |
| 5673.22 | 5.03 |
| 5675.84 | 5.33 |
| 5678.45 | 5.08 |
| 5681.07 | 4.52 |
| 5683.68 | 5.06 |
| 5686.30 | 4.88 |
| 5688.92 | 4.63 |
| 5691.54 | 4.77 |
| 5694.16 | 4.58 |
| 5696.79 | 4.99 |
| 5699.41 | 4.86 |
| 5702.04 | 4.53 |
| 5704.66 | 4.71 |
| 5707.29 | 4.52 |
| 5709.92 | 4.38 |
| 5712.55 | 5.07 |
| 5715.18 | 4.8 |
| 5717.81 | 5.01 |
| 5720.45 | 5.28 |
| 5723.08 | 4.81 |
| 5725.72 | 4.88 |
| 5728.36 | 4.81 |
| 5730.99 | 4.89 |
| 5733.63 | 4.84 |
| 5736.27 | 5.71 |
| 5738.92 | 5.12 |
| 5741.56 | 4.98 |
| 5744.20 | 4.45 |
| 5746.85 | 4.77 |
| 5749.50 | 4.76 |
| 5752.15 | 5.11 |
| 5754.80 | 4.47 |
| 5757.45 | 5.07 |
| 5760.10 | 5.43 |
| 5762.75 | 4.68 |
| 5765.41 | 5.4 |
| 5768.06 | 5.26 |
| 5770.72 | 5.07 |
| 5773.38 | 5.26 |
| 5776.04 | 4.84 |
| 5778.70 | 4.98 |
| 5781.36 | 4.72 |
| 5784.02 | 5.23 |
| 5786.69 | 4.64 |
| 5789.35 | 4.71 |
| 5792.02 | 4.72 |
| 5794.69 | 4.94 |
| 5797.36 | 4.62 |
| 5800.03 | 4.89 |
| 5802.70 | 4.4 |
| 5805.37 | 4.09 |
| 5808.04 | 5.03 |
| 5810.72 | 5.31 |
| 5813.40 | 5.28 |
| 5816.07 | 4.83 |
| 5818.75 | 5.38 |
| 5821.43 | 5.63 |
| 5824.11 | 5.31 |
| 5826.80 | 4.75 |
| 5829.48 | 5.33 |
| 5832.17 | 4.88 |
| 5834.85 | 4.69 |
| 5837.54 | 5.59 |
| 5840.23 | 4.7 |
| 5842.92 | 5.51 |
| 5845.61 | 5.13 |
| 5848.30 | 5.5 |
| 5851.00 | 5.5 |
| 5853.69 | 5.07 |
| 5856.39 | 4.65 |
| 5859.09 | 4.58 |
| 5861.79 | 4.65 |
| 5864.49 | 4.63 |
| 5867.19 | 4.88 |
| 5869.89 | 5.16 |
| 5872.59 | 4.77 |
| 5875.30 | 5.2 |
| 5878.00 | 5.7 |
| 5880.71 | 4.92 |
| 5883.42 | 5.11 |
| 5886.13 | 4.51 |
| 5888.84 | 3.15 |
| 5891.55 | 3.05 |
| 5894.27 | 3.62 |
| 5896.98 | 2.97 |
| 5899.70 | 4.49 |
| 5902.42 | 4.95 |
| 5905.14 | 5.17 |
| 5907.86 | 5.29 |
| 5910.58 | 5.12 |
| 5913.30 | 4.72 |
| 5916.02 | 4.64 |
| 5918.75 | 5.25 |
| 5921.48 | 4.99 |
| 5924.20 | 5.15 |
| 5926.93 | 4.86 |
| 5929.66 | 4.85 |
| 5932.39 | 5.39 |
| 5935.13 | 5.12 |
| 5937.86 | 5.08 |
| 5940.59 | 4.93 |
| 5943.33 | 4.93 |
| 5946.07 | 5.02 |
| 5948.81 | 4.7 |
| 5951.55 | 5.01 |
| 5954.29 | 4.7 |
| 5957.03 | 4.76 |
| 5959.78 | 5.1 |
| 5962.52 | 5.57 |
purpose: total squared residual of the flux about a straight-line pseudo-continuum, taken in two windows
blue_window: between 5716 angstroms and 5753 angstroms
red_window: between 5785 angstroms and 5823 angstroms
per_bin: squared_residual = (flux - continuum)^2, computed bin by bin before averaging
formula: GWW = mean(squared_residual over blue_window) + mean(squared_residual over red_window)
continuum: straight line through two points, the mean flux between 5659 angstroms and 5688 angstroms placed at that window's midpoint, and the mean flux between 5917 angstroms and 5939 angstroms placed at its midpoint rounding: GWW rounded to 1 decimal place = 0.3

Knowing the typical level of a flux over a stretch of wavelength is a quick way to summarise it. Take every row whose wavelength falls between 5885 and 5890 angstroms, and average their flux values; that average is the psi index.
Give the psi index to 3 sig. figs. 3.83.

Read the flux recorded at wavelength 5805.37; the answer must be 4.09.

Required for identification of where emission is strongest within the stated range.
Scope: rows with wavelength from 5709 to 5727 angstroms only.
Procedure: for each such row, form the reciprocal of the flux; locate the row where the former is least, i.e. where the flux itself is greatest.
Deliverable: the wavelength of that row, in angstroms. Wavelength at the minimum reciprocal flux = 5720.45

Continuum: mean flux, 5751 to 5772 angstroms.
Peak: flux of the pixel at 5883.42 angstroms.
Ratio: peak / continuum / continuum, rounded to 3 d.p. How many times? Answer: 0.199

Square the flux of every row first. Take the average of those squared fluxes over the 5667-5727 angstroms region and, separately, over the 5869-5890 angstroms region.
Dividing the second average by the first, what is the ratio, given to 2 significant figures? 0.99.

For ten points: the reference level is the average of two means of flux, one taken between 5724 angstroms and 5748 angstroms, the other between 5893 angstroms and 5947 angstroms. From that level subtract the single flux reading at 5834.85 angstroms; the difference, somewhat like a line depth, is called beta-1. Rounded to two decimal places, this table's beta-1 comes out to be 0.19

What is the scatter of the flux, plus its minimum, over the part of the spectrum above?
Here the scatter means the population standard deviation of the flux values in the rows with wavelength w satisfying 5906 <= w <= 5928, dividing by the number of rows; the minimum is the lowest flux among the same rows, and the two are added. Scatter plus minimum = 4.87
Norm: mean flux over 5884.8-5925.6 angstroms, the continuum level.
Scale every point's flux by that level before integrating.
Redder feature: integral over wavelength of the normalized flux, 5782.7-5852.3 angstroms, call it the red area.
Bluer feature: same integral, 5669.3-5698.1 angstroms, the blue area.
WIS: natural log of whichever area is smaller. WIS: 3.5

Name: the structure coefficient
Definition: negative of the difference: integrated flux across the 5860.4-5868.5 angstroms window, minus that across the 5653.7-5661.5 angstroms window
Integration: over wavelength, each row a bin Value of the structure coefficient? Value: -1.1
